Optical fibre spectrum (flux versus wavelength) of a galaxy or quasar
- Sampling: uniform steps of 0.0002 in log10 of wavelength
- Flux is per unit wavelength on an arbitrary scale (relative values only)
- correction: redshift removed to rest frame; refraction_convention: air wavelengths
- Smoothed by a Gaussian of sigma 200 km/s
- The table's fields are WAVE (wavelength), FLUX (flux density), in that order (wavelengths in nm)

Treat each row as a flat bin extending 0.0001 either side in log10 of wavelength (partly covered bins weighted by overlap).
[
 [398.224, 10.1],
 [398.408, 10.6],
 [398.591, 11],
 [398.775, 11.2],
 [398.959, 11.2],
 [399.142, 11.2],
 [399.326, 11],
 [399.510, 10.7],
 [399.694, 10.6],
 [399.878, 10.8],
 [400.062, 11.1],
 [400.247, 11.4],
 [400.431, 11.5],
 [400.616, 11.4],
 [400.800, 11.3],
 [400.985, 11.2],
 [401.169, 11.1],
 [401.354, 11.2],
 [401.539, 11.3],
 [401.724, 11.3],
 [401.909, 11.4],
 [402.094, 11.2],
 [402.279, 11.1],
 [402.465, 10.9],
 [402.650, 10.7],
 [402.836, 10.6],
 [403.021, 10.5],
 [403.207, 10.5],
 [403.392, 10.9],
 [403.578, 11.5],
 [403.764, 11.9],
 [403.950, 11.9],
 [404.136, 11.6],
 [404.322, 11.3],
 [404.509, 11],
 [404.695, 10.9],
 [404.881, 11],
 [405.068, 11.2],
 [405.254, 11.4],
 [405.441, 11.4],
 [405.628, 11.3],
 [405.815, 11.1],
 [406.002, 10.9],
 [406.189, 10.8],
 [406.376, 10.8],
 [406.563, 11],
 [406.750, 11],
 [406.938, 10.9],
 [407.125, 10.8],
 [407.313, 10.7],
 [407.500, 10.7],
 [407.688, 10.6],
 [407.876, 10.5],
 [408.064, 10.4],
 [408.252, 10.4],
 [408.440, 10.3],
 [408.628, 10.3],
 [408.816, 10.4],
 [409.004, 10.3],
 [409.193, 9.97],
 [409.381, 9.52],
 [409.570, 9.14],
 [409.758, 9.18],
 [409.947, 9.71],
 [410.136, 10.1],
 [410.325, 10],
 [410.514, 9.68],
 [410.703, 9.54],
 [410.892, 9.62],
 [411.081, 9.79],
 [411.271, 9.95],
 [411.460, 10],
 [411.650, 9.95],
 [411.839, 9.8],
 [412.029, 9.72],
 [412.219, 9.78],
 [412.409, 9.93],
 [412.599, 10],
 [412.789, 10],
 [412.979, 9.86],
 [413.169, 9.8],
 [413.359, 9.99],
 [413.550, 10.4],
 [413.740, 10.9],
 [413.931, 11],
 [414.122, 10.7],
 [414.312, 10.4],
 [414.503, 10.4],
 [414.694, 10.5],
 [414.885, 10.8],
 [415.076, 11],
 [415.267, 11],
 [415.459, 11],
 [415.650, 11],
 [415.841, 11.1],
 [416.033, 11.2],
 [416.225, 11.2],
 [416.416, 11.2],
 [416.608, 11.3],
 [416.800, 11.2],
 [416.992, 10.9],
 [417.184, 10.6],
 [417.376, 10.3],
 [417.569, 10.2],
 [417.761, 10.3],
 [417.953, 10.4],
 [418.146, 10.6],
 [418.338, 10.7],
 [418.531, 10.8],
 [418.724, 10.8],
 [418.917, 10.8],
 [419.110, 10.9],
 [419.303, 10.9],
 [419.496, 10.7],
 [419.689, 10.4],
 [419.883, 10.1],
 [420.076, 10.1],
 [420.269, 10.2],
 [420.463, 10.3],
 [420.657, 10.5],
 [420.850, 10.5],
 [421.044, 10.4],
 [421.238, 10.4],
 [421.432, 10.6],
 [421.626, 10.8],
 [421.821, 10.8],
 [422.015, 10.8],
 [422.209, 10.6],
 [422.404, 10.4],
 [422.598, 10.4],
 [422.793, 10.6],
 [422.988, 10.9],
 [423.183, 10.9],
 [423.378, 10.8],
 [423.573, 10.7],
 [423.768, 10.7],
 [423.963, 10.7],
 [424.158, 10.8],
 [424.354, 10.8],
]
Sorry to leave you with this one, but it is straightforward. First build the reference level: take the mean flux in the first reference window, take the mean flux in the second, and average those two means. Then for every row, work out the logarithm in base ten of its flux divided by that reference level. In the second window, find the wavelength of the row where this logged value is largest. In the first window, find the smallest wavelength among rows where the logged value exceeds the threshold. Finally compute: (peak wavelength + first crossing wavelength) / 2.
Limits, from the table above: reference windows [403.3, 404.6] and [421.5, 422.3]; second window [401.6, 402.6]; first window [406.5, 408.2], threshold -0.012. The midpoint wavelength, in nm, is 404.24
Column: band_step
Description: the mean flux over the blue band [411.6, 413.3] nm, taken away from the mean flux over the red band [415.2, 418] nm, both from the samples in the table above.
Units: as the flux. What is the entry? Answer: 1.0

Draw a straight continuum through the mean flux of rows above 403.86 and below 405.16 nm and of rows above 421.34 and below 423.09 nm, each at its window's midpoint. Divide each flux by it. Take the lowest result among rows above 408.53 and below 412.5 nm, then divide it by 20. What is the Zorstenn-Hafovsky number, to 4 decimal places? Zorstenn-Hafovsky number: 0.0412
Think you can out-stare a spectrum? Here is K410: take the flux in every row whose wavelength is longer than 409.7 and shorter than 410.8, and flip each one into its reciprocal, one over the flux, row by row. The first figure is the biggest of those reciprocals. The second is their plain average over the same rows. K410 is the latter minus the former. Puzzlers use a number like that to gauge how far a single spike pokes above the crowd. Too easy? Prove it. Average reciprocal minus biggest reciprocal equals -0.006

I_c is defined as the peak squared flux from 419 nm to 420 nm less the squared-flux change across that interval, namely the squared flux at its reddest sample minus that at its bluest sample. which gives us 136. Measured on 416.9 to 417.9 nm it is 132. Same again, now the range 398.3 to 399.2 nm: 112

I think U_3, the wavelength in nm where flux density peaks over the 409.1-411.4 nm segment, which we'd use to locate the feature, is 410.136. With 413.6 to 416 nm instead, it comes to 415.841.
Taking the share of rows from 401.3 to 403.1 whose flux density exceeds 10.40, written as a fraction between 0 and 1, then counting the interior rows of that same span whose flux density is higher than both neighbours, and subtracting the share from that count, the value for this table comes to 0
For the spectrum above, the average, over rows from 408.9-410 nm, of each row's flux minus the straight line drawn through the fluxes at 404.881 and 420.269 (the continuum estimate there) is -1.12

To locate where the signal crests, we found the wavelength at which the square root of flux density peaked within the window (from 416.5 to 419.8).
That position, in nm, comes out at 416.608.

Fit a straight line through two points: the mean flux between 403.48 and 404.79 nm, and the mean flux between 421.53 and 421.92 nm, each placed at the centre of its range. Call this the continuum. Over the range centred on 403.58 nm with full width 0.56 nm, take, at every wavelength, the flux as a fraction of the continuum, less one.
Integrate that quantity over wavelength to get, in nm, -0.001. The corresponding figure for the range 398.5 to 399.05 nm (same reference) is -0.024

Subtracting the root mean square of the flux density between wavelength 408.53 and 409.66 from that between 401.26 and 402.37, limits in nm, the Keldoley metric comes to 1.3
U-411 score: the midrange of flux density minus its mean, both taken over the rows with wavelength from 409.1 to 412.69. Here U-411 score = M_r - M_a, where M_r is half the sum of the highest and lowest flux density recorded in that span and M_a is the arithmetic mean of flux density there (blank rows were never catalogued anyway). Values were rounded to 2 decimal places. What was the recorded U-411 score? -0.14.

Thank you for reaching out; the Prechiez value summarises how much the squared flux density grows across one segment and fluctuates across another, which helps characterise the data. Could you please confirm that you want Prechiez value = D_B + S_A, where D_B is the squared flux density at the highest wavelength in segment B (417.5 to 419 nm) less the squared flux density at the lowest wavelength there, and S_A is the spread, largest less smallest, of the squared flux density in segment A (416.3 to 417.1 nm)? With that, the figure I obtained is 21.5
